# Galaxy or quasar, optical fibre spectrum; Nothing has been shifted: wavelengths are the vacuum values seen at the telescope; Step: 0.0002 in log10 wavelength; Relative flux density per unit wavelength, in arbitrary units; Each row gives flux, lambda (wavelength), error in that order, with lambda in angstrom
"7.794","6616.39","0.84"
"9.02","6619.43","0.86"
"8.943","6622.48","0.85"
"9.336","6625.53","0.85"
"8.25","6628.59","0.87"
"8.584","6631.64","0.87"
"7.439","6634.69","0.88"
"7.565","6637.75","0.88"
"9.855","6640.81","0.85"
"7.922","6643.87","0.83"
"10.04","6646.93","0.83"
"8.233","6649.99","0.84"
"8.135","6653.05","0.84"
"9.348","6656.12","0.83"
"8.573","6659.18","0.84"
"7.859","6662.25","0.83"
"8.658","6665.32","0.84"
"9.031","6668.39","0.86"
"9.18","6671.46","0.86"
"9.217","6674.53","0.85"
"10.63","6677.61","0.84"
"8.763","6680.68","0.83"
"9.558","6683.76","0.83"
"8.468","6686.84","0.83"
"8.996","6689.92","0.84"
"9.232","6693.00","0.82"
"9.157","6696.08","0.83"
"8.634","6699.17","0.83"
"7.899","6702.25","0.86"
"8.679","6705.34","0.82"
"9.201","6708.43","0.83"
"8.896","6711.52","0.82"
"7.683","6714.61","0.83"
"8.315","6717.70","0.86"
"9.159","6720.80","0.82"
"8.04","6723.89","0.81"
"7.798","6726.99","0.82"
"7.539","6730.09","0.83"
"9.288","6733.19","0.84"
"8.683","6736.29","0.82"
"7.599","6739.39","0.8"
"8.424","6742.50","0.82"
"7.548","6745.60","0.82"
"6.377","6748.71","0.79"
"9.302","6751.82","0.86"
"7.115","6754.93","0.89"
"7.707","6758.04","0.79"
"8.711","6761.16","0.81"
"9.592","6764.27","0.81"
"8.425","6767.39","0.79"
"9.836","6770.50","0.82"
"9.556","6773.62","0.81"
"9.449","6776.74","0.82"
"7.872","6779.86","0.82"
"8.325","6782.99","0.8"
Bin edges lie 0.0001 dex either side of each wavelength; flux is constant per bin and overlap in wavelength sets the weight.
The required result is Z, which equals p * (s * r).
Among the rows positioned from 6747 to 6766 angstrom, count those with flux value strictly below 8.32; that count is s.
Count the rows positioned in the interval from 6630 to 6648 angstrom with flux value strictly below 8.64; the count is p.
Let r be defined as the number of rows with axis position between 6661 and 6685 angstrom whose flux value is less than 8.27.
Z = 12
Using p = 4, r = 1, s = 3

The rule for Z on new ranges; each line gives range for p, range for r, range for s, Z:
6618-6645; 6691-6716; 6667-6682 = 0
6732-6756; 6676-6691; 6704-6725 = 0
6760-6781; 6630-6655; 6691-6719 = 30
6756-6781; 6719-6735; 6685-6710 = 9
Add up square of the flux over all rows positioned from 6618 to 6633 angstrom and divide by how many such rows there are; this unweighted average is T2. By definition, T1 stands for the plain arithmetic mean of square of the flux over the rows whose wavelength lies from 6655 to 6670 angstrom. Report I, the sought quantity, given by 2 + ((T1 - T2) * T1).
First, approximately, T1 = 75.8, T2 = 78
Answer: -166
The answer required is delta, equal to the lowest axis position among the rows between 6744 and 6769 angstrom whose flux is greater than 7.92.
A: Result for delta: 6751.82 angstrom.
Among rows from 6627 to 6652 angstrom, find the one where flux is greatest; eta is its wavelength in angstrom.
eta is 6646.93 angstrom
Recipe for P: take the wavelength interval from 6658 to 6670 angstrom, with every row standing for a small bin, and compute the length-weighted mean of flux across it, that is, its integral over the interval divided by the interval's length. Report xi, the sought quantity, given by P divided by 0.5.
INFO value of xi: 17.1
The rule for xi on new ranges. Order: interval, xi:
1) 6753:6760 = 15.2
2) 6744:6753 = 15.4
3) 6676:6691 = 18.6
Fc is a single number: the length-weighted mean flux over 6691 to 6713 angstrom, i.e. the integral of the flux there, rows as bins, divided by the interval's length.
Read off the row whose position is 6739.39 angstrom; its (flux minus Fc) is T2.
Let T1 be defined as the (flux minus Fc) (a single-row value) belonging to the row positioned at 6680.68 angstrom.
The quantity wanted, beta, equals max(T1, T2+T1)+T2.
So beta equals -1.27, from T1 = -0.1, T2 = -1.2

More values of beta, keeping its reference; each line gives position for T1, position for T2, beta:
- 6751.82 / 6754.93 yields -1.22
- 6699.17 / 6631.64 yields -0.42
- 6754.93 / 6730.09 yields -2.98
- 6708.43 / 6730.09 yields -0.90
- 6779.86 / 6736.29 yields -1.08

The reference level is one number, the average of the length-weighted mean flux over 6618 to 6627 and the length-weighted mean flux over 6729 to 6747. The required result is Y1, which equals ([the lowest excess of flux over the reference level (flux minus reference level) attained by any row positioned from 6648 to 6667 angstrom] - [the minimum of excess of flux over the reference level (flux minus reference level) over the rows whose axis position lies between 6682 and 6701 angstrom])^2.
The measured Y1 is 0.37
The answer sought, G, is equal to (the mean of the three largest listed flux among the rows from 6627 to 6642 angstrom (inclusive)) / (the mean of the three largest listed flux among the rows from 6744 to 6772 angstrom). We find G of 0.929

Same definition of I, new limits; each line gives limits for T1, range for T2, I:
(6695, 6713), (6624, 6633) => 29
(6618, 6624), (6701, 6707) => 955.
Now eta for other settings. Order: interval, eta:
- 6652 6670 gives 6656.12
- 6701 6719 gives 6708.43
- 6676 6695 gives 6677.61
